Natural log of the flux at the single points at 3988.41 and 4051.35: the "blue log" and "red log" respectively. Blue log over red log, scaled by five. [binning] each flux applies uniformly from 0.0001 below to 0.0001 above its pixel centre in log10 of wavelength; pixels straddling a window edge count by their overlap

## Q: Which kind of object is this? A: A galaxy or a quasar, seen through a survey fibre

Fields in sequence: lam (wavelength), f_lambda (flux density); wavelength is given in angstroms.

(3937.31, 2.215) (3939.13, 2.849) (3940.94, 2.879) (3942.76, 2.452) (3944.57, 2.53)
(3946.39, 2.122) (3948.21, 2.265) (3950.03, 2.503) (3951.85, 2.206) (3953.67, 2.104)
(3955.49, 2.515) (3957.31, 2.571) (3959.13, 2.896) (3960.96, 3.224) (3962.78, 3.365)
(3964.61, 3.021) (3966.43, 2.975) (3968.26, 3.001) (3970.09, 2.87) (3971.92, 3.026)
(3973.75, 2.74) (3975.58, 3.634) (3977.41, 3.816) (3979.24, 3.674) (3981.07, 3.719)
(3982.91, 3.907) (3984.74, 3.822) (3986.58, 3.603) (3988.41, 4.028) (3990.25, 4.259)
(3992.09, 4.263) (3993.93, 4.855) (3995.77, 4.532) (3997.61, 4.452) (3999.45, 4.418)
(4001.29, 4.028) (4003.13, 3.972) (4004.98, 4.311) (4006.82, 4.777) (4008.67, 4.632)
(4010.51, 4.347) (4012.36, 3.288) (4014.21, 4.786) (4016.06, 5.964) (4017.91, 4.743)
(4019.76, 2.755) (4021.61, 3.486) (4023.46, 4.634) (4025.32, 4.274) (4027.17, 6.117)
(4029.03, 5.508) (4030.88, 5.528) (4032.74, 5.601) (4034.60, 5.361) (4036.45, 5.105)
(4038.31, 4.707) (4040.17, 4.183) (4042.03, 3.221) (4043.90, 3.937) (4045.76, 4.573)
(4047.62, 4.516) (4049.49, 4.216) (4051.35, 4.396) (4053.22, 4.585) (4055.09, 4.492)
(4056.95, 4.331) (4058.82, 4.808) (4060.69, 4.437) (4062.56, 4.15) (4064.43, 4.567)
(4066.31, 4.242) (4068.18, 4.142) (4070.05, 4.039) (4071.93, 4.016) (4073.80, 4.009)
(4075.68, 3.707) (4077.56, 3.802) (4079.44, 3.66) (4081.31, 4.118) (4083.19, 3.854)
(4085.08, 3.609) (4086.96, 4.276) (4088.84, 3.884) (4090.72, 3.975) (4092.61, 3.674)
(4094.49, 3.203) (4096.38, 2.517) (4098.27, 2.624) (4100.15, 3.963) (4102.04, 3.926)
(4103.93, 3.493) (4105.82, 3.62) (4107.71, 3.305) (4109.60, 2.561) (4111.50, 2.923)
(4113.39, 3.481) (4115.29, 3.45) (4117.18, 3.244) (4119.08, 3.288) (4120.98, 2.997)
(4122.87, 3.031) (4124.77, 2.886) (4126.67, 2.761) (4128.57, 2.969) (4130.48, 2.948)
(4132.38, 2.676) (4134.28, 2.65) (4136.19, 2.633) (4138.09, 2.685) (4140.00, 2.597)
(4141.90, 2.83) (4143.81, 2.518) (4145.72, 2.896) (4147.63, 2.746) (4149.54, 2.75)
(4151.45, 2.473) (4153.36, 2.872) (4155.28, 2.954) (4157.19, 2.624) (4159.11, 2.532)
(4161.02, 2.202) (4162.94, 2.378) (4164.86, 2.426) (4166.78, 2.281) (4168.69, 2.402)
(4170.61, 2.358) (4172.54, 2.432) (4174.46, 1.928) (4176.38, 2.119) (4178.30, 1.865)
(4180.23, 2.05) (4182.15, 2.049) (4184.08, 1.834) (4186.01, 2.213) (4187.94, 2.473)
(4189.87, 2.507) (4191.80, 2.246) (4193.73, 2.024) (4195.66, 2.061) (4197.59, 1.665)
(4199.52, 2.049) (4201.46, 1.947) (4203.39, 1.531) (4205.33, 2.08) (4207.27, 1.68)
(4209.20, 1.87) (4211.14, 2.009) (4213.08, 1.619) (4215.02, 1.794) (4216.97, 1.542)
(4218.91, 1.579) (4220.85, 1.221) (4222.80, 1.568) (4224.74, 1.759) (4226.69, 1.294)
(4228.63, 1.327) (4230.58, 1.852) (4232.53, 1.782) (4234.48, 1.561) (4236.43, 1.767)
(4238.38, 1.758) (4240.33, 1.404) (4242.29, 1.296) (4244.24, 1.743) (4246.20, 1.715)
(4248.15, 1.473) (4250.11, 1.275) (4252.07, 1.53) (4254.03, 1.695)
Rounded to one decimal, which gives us 4.7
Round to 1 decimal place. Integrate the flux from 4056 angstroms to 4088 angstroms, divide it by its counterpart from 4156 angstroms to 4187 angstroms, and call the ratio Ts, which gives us 1.9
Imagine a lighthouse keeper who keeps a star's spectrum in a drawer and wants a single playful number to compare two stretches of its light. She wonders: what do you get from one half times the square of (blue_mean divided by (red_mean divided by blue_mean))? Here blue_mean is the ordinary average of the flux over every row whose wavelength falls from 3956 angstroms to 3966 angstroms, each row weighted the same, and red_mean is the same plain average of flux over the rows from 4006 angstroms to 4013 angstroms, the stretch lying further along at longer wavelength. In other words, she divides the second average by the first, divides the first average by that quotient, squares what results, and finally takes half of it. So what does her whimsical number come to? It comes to 2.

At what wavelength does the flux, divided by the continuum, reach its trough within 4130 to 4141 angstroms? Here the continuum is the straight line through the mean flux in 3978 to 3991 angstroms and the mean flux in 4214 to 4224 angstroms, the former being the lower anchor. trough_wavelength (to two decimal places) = 4134.28 angstroms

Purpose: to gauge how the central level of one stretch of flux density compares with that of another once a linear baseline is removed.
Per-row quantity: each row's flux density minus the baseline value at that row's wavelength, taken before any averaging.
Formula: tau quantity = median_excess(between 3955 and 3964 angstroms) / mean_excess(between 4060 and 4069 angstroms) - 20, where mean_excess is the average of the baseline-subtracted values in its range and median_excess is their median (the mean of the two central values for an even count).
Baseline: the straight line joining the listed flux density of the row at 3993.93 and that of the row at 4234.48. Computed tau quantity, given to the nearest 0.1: -25.8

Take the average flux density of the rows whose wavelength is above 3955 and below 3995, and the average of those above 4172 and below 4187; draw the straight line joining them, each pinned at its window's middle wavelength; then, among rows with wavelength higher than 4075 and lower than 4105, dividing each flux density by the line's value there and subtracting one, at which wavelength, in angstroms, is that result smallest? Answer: 4096.38 angstroms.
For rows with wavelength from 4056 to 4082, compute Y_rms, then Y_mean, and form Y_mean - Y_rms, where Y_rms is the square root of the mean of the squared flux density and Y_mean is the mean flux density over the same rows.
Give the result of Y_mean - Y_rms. -0.01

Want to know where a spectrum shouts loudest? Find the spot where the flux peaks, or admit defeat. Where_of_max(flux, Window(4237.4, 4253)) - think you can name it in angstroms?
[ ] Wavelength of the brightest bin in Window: 4238.38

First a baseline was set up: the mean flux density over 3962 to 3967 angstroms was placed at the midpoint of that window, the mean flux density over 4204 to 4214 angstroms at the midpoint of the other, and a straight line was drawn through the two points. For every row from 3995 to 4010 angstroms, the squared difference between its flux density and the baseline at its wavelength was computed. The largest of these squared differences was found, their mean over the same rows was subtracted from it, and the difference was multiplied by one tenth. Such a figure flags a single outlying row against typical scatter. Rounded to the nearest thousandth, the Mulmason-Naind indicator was 0.130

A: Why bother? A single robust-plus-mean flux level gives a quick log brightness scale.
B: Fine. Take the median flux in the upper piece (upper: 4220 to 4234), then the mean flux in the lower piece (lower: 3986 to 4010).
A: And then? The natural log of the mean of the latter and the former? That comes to 1.08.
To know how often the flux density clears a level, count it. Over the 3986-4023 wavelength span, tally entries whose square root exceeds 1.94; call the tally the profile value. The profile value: 16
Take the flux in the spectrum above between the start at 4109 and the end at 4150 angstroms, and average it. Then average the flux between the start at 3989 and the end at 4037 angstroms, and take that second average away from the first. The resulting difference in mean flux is -1.7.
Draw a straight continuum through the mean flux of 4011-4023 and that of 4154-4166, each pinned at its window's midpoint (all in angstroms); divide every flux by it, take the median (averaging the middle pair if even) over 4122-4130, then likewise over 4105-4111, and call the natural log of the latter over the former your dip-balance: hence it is 0.049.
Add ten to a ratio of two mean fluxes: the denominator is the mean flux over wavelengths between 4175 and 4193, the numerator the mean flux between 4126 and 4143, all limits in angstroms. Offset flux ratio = 11.3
